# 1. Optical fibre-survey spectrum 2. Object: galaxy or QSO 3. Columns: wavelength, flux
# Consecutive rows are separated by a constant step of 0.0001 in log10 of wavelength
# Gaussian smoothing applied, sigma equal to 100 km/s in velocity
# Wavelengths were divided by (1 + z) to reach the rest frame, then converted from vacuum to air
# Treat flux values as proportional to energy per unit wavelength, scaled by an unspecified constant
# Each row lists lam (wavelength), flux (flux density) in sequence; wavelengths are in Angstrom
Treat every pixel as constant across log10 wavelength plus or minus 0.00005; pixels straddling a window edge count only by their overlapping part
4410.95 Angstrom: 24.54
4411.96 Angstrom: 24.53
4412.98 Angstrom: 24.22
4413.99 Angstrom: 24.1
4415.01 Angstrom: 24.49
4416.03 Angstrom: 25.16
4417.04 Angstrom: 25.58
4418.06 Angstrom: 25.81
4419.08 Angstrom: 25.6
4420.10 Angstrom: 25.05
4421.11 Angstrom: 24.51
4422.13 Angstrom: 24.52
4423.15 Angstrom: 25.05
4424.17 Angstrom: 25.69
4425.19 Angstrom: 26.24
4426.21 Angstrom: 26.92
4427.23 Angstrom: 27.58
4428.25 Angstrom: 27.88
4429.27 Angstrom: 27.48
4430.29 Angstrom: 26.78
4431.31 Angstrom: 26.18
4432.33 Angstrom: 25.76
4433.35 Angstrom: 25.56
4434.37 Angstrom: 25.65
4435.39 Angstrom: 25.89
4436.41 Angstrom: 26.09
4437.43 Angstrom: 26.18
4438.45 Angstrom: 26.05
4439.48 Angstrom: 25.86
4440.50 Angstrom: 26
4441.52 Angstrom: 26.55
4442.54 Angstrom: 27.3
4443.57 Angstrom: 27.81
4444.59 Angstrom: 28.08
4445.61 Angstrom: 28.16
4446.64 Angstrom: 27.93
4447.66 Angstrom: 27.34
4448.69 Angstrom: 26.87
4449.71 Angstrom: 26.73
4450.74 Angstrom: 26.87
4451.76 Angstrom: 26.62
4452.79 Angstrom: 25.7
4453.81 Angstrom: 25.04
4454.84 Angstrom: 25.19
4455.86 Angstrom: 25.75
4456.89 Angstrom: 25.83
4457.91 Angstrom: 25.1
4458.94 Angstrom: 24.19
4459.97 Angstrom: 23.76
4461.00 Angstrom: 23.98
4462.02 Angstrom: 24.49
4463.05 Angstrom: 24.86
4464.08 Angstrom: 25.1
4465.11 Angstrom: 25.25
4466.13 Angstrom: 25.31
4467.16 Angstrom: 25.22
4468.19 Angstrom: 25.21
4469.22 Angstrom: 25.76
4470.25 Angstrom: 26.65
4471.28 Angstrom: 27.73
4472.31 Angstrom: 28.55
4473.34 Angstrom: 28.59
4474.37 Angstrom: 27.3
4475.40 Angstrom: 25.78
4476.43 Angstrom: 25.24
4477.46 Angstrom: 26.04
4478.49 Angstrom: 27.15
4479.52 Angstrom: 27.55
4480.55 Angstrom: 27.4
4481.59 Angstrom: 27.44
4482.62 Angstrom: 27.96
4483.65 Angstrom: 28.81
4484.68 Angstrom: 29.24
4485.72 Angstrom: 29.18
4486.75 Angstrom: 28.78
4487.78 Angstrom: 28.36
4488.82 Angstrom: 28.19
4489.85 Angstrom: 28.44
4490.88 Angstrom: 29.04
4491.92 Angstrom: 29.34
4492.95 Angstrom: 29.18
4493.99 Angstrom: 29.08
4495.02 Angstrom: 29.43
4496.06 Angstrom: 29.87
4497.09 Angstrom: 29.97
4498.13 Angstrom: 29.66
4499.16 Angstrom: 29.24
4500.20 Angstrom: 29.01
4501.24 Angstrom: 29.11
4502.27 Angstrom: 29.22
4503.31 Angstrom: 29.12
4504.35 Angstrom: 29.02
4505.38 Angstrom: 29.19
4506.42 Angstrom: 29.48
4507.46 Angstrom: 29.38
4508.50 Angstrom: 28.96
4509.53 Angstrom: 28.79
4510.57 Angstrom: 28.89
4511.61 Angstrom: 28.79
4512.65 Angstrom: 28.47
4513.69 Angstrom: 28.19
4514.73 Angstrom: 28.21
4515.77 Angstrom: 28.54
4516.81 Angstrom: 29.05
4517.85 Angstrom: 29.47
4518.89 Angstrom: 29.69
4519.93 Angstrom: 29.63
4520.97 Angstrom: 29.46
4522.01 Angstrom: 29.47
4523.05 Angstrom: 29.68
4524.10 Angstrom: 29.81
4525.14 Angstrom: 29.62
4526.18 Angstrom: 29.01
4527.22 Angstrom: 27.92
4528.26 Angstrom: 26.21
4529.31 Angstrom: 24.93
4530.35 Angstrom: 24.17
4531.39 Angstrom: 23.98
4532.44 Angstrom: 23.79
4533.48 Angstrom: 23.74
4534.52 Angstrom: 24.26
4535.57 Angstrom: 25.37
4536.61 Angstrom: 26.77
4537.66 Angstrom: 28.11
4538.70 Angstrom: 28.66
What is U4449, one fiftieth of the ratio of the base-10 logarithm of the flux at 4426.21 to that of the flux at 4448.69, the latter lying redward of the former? 0.0200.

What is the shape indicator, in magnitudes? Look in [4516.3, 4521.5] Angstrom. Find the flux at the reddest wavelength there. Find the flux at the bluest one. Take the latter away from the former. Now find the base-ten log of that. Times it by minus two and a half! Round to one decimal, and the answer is 1.0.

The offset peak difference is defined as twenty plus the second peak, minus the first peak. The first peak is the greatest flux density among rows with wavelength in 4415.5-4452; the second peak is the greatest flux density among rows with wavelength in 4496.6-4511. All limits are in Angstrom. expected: 21.8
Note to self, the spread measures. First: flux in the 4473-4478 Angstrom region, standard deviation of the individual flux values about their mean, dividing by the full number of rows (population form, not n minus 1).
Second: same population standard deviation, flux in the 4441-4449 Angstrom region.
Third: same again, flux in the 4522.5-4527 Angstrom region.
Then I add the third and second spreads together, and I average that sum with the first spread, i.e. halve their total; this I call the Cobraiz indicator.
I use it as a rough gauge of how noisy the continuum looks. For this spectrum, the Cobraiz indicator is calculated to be 1.0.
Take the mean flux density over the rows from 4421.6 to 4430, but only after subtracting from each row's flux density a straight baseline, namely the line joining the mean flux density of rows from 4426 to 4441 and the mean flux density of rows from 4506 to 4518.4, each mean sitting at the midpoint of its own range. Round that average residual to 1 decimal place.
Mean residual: 0.3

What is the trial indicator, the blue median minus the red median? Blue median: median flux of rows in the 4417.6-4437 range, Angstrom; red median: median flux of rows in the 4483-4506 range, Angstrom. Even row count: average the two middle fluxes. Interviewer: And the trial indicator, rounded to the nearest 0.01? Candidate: -3.34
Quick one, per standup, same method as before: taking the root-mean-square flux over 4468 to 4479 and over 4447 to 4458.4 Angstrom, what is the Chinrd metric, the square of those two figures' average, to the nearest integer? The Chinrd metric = 699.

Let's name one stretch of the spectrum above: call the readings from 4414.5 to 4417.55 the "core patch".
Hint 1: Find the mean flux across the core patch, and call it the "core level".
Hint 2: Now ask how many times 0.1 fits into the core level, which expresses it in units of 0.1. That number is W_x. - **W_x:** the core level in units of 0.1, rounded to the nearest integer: 251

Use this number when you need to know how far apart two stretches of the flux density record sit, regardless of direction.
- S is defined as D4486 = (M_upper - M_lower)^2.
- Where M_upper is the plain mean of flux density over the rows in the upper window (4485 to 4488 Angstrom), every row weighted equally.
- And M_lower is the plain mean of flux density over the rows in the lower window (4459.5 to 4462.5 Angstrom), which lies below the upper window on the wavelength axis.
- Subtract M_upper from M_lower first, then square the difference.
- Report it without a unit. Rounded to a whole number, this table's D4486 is 22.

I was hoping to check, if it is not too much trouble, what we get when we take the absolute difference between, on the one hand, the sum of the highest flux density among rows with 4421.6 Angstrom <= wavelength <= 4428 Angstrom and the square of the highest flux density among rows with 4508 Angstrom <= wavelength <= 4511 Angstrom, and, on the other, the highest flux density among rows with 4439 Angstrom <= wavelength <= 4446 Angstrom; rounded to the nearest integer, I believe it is 838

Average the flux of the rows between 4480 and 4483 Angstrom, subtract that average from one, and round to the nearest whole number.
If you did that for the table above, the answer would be -27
